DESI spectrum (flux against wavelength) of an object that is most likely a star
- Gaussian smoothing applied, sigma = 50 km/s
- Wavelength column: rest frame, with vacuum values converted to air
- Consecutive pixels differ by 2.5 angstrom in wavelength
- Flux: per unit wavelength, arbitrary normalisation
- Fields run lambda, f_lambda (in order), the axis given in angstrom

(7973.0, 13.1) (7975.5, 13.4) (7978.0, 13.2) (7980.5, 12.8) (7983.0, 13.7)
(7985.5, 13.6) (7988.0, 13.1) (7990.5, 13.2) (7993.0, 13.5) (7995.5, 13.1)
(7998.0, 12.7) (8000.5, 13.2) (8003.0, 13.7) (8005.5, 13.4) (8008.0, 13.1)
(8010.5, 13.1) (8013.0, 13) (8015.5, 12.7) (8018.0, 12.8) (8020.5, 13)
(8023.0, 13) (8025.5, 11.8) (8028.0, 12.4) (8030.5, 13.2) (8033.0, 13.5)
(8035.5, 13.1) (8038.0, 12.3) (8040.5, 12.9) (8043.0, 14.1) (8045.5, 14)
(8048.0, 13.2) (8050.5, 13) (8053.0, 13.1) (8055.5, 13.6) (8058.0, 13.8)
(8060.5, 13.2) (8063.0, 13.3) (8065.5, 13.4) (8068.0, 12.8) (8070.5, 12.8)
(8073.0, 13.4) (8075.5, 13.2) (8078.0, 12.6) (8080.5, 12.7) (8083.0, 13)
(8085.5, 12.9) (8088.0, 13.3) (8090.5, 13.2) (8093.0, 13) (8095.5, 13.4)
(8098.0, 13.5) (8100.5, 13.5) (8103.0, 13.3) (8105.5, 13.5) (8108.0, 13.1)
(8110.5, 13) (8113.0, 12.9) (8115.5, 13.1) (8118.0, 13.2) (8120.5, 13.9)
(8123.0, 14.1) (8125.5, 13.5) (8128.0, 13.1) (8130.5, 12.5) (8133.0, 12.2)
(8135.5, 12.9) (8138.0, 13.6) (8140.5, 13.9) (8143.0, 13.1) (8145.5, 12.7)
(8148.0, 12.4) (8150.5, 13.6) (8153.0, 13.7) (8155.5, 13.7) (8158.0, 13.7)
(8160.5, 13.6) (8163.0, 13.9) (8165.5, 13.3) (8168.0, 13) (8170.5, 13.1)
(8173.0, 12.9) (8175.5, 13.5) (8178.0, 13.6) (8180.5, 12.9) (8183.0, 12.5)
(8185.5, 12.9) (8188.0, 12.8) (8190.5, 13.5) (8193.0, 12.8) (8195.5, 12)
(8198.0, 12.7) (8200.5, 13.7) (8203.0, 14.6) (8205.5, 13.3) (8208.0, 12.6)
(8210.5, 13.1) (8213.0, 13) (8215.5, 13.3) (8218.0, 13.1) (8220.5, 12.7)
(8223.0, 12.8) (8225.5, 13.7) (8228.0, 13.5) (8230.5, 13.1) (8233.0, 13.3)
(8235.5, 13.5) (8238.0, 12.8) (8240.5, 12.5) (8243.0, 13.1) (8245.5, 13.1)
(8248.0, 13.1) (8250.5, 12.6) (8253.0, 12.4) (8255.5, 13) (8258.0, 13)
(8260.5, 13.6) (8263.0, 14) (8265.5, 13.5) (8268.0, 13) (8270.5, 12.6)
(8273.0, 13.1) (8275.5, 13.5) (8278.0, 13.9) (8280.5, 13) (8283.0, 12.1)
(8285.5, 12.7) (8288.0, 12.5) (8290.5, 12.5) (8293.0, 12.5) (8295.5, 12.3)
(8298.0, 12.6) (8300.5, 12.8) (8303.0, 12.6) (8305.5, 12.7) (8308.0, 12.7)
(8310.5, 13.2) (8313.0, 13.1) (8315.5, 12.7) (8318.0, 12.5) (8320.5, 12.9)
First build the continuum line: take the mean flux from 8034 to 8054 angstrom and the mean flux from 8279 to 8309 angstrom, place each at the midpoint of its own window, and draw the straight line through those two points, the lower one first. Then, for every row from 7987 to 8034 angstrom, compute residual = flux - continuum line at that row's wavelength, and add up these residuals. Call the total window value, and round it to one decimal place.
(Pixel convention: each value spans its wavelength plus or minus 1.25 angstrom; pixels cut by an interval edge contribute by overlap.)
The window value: -5.2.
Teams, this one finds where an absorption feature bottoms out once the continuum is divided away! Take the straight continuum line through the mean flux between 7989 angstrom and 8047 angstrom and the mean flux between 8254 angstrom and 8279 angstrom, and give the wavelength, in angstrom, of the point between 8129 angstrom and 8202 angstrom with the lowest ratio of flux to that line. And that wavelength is 8195.5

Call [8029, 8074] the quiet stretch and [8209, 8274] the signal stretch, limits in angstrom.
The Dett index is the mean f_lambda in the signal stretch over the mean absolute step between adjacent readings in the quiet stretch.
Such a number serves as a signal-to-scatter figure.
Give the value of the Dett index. 30.9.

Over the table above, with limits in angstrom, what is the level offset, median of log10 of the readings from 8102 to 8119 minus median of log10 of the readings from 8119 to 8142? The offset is -0.013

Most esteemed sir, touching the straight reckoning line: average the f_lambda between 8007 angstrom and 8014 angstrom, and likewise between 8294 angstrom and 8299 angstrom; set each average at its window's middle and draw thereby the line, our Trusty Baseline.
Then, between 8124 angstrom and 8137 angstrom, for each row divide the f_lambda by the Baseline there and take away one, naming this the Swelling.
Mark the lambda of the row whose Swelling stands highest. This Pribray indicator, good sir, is 8125.5 angstrom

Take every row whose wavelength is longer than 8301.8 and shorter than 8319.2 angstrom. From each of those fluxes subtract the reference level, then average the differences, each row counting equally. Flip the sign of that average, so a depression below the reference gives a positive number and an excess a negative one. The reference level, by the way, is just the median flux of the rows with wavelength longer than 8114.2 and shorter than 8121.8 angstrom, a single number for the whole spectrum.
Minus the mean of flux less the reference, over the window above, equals 0.41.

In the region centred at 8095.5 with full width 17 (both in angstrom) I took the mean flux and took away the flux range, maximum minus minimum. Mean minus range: 12.8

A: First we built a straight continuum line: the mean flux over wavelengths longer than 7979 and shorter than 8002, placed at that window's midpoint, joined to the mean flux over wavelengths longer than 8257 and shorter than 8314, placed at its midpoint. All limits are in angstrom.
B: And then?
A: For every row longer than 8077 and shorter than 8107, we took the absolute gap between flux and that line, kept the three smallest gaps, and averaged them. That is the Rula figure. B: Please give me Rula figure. 0.11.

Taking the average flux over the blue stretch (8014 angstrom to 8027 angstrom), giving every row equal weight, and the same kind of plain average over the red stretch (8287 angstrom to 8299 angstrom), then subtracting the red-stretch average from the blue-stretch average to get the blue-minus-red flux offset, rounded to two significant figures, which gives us 0.18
